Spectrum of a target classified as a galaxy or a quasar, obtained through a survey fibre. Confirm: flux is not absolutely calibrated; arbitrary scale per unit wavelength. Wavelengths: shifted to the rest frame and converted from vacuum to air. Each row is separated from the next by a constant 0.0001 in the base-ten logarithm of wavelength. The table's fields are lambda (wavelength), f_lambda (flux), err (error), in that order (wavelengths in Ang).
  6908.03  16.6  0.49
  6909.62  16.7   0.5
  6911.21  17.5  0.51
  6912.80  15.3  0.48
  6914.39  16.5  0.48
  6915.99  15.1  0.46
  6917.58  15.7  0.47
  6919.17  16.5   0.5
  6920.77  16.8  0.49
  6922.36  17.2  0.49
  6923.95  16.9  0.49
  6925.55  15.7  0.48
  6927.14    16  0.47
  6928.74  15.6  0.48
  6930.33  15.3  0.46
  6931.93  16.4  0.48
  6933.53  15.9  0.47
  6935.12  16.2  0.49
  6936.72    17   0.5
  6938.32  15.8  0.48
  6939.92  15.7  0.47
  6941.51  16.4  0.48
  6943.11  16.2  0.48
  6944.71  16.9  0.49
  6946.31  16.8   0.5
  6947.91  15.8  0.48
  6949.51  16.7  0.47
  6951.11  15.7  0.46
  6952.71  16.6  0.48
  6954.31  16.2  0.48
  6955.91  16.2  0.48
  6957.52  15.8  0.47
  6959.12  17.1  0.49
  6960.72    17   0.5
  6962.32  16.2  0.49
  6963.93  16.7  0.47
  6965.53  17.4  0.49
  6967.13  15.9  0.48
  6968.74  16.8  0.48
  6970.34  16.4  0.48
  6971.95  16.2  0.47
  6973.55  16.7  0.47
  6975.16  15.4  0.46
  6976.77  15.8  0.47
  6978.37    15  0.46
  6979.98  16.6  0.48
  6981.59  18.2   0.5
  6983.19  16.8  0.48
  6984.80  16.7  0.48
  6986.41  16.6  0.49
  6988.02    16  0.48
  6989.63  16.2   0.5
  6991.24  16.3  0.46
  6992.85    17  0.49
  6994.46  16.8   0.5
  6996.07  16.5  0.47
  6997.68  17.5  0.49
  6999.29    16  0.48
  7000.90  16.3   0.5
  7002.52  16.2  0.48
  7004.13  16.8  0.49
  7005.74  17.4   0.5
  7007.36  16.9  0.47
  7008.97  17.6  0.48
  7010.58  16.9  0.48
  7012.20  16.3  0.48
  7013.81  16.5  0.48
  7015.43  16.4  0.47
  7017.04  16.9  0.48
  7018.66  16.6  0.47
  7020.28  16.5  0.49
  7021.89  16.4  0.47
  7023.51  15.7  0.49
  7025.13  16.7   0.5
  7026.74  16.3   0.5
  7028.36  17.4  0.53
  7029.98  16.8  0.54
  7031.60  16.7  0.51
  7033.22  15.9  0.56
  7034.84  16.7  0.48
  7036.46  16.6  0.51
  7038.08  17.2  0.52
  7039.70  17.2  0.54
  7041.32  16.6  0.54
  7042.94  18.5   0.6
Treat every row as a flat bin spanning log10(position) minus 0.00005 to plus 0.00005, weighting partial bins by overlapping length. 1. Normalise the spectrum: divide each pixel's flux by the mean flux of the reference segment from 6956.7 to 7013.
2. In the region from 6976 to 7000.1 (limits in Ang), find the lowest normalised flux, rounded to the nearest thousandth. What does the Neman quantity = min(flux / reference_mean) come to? 0.905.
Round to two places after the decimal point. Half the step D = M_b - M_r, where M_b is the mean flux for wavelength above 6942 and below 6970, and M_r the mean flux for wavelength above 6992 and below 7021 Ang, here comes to -0.13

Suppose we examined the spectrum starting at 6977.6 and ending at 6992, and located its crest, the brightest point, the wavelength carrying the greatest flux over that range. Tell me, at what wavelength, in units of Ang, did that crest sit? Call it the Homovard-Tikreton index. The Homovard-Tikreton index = 6981.59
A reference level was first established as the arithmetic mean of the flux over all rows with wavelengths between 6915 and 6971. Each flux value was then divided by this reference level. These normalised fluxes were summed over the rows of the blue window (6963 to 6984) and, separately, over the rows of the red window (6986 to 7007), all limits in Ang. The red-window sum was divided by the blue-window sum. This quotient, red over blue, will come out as 1.008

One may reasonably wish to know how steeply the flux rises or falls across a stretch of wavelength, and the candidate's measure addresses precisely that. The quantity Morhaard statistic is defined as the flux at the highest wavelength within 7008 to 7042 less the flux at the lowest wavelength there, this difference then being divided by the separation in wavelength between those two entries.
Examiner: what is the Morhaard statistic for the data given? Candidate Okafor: -0.03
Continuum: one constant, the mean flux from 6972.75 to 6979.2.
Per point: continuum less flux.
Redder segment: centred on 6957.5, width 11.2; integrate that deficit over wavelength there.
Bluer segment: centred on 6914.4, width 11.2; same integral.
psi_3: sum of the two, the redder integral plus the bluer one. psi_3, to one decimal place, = -13.2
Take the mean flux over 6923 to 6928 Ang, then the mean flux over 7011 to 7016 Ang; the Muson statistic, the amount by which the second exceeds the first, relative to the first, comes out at 0.012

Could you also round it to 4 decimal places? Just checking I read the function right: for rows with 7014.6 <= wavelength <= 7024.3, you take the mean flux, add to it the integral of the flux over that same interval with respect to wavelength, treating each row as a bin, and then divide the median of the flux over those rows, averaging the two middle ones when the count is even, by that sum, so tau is 0.0937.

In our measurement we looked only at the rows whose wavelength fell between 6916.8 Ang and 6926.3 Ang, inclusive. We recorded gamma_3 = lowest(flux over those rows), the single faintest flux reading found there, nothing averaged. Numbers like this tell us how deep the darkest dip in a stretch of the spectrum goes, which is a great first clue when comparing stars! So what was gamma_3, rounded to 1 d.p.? 15.7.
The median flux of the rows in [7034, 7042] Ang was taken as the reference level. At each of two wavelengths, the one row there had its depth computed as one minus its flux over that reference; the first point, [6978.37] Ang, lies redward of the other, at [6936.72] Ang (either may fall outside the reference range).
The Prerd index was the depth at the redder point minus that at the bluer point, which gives 0.12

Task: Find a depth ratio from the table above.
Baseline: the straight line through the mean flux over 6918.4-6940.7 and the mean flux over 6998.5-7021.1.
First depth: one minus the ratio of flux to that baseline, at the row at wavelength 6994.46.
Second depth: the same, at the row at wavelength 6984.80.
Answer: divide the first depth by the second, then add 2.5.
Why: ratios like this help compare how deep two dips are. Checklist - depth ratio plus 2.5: 3.8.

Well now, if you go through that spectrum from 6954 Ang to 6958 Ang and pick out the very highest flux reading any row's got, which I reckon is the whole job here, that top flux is 16.2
